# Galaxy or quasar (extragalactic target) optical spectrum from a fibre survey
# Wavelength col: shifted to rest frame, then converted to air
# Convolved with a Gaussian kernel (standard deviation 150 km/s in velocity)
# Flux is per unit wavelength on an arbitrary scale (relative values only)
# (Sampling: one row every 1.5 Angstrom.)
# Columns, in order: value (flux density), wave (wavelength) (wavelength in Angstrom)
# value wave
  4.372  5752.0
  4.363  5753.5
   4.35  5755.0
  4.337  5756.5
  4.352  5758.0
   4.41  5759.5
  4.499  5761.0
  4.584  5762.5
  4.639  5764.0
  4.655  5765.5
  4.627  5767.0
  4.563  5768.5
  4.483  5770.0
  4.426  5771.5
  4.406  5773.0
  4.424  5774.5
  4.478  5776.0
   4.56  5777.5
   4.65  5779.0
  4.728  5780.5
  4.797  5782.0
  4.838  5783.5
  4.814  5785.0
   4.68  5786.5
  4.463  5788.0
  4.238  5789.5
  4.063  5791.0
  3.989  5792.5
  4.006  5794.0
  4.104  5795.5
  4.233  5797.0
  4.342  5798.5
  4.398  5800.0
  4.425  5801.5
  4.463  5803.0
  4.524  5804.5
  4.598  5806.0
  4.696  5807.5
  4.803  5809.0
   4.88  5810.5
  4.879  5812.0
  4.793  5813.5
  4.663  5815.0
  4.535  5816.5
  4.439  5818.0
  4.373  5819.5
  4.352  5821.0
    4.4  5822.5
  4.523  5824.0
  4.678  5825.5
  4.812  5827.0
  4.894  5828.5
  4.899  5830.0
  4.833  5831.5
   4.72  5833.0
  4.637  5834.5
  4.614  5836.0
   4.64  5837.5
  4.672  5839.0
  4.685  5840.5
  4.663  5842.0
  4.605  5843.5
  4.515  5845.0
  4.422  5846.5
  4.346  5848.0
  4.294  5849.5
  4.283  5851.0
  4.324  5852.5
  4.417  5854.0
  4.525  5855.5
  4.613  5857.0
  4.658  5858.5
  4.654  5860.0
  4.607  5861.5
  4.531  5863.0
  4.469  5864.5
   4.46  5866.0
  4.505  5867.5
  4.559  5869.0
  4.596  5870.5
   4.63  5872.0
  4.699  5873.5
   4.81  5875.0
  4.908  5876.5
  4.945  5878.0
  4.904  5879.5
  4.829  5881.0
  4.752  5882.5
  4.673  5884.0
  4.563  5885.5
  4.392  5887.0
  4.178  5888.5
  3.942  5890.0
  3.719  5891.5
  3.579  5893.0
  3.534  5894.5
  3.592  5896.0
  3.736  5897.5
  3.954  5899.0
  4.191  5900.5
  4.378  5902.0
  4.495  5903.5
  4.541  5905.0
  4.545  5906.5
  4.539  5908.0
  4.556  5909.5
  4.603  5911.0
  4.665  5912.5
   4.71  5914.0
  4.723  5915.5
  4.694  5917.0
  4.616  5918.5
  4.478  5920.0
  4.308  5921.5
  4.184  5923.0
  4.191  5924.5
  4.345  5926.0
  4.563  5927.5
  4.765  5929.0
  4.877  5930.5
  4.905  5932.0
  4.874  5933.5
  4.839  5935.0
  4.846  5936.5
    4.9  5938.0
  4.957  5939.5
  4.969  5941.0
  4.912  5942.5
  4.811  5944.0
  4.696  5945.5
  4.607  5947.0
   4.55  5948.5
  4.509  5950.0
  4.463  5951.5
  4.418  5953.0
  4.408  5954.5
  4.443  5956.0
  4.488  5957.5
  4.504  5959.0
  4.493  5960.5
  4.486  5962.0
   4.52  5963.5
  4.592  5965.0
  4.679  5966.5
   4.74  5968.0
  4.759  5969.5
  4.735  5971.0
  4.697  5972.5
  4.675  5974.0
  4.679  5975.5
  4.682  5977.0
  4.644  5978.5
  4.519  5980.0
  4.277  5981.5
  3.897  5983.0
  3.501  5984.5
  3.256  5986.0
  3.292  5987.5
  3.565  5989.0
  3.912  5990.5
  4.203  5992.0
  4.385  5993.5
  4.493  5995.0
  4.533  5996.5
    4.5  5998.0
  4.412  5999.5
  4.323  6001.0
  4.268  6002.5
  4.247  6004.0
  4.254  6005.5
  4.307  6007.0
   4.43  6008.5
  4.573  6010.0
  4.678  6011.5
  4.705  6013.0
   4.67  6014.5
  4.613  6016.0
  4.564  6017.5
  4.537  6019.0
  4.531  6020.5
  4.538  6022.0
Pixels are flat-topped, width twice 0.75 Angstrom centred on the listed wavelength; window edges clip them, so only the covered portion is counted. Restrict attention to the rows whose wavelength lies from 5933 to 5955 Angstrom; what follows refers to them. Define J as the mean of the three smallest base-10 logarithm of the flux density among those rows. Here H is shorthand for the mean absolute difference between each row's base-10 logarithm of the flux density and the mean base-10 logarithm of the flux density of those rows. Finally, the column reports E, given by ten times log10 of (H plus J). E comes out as -1.78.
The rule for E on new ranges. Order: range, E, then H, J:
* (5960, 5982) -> -1.84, 0.010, 0.65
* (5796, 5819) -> -1.86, 0.016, 0.64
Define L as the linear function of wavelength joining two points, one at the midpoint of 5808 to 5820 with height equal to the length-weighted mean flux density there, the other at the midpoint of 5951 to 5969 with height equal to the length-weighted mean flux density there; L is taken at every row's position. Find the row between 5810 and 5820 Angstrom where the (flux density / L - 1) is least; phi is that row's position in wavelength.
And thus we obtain 5819.5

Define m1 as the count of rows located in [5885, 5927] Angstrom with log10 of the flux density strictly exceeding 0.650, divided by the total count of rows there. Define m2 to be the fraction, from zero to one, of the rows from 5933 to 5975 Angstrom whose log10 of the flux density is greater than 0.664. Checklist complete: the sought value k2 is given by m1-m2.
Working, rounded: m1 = 0.46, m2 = 0.54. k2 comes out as -0.07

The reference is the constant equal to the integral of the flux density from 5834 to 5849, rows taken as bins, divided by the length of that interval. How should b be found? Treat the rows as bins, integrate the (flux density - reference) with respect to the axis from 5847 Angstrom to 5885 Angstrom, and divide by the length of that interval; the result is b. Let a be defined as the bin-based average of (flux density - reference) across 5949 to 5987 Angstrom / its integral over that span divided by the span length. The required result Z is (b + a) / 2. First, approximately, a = -0.14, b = 0.02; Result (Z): -0.057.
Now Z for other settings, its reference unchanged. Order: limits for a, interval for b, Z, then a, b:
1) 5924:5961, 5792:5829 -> 0.011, 0.08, -0.06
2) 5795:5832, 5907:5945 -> 0.054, 0.01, 0.10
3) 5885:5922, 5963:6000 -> -0.269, -0.29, -0.25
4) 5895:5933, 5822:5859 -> -0.059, -0.13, 0.01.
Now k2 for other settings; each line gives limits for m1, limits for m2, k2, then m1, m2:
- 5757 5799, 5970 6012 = 0.29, 0.54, 0.25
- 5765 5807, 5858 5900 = 0.11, 0.50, 0.39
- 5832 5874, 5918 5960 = 0.29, 0.75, 0.46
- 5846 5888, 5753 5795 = 0.39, 0.71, 0.32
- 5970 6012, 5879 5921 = 0.11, 0.43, 0.32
